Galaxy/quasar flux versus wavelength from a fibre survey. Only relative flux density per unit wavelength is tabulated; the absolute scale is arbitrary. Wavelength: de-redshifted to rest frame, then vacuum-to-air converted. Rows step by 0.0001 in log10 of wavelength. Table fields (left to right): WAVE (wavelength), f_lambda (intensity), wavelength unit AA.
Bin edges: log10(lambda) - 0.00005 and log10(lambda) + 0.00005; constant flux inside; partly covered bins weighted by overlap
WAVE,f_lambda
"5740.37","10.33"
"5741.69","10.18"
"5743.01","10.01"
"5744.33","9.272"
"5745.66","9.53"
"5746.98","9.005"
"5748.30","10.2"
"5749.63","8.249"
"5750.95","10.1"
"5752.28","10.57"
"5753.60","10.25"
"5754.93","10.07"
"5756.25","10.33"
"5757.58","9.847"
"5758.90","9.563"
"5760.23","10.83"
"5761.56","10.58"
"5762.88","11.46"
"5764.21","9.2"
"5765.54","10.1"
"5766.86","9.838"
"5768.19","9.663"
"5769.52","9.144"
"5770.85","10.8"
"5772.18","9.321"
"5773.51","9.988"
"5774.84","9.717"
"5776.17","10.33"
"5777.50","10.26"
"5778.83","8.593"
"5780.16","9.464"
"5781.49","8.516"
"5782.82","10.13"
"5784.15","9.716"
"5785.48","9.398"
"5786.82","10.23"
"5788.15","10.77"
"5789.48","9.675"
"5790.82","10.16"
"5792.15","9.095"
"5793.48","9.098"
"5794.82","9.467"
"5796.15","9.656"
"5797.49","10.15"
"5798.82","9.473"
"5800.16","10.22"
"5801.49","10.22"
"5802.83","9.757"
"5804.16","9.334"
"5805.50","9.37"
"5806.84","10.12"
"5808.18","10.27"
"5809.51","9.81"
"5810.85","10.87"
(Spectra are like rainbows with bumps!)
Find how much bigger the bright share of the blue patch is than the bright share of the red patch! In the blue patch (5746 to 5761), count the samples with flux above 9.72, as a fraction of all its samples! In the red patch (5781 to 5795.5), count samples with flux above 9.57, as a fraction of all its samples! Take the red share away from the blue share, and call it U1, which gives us 0.18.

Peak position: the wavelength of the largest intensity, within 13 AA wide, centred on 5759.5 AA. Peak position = 5762.88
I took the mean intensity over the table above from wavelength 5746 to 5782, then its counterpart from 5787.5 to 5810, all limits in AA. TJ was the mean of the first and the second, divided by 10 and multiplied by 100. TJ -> 98.3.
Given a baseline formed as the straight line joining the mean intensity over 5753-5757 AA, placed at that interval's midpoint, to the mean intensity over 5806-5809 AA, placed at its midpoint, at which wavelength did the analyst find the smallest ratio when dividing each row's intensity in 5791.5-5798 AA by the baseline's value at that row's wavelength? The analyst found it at 5792.15 AA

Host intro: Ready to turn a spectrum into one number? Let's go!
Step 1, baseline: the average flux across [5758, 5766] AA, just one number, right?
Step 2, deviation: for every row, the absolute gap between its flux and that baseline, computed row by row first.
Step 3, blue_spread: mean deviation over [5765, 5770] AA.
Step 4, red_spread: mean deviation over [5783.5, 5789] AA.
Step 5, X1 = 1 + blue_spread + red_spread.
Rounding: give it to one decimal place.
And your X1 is 2.1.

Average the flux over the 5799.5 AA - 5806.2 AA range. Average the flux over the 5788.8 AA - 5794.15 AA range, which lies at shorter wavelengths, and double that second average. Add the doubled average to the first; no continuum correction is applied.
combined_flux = 28.8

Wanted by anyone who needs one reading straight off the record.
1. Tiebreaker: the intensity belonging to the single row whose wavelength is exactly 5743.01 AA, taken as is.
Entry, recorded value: 10.01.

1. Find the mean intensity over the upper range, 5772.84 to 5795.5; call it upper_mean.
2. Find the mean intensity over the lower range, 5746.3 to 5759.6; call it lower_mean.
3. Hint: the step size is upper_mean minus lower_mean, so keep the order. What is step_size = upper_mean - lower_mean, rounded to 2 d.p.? -0.14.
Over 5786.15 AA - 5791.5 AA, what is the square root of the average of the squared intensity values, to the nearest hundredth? 10.22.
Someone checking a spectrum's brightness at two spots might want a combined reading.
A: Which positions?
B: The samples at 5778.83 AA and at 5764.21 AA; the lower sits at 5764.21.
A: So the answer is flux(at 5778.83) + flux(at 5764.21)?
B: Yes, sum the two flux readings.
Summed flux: 17.8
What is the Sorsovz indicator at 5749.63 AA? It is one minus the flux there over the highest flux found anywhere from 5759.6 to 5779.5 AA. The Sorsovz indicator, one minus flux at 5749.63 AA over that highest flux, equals 0.28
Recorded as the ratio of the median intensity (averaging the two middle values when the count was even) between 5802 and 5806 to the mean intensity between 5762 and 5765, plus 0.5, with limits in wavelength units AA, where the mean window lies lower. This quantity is 1.41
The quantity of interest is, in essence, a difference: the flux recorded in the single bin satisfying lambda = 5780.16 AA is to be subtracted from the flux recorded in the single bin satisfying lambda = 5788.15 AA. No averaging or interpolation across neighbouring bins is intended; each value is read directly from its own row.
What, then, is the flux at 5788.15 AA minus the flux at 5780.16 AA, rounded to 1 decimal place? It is 1.3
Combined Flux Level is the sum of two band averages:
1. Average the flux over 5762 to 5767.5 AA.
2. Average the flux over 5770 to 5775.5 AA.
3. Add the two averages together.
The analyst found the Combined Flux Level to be 20.1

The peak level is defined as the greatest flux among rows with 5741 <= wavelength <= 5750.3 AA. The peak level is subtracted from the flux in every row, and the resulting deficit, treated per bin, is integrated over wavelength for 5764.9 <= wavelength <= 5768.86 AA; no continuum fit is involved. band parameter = -1.3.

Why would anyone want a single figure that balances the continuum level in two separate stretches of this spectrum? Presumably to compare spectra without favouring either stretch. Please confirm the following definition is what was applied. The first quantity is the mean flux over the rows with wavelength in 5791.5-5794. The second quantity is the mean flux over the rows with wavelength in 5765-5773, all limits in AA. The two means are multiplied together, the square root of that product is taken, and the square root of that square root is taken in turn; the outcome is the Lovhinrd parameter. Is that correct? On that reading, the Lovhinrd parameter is 3.07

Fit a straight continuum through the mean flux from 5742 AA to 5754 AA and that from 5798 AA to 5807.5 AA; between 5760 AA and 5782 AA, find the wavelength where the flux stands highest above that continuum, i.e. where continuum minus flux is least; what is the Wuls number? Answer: 5762.88 AA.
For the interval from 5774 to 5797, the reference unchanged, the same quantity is 5788.15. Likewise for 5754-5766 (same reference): 5762.88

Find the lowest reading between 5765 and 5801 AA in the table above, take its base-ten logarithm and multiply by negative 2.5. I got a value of -2.33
